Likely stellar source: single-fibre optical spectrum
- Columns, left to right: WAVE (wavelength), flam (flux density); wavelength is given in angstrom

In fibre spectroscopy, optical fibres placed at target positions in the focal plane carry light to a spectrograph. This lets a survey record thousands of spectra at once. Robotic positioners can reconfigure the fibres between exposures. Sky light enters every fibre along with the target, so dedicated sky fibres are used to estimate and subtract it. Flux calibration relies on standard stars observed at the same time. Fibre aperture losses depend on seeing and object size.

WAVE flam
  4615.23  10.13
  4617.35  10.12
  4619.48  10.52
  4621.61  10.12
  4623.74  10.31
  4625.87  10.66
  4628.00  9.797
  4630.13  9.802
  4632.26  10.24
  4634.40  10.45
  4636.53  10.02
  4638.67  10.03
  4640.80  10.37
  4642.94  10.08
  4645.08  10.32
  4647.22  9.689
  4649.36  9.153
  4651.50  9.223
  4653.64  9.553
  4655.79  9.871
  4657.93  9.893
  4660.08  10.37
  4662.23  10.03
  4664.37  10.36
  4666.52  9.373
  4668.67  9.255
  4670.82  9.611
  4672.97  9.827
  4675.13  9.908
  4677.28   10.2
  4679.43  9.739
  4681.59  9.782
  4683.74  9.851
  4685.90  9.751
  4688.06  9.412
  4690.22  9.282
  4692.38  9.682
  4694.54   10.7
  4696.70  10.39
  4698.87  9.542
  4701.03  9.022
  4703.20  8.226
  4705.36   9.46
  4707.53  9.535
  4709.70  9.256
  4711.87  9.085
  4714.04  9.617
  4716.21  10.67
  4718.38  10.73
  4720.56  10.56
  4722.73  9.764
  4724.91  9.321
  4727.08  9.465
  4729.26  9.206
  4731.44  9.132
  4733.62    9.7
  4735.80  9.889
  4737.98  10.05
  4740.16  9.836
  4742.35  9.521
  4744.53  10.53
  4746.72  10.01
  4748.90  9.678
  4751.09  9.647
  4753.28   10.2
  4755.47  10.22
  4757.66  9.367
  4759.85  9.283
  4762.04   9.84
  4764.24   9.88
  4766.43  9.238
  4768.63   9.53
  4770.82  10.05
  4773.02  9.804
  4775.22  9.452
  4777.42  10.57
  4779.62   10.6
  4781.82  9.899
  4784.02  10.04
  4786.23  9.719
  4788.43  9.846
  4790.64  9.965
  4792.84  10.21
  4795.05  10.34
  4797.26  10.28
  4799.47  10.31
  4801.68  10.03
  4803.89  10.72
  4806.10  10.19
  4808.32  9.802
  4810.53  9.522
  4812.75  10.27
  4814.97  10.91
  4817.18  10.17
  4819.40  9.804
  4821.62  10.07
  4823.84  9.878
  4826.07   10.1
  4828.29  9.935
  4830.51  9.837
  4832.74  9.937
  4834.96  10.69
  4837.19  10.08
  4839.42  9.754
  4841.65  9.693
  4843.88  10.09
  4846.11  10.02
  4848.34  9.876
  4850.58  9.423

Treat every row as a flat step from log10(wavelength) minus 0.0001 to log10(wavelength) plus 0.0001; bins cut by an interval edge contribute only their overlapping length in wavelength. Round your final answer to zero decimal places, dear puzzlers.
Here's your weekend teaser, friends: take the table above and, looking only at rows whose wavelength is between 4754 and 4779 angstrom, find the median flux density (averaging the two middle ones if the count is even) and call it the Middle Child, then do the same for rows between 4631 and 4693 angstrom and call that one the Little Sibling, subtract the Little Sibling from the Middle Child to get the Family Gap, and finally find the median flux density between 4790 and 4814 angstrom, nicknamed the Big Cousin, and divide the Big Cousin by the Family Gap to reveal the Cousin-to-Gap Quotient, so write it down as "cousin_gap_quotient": -217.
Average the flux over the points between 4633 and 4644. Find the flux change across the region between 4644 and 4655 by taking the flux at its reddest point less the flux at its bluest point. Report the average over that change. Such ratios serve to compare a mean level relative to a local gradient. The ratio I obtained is -13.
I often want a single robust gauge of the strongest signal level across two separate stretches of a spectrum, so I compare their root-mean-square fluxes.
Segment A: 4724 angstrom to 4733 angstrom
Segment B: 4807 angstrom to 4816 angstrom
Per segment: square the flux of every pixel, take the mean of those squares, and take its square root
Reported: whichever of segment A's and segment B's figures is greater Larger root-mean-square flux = 10.1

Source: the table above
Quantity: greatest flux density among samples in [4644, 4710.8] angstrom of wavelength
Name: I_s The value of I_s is 10.7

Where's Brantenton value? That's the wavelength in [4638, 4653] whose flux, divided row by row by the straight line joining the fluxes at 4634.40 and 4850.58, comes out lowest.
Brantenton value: 4649.36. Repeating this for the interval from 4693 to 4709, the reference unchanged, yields 4703.20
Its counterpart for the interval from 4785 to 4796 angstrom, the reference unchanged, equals 4786.23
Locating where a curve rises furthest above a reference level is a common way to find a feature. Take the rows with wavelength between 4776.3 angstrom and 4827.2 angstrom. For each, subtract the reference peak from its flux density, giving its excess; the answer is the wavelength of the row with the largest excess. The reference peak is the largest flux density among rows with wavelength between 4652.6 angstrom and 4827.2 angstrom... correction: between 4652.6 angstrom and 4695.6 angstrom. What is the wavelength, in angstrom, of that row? 4814.97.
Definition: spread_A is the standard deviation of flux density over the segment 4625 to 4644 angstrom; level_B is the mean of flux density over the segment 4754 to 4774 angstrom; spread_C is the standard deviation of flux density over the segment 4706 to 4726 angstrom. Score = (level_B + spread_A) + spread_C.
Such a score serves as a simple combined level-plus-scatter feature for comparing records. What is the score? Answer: 10.6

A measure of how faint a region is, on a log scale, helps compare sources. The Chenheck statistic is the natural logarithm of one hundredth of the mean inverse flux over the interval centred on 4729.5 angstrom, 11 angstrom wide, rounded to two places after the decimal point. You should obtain -6.84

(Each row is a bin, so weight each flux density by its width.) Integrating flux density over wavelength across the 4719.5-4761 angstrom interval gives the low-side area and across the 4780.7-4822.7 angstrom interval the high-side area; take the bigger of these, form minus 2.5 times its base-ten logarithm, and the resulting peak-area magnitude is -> -6.57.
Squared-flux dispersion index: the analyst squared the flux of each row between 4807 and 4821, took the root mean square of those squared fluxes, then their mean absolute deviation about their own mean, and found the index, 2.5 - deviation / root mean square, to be 2.43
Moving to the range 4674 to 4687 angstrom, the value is 2.48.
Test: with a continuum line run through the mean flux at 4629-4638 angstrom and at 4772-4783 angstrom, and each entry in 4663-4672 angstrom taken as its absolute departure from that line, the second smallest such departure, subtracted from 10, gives 9.50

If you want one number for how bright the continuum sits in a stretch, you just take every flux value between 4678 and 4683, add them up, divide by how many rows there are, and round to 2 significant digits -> 9.8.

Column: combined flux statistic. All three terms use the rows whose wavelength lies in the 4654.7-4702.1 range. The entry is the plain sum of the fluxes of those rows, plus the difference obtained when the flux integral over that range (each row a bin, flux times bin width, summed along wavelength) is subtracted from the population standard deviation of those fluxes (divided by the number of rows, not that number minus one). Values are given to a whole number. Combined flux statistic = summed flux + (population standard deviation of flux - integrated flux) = -249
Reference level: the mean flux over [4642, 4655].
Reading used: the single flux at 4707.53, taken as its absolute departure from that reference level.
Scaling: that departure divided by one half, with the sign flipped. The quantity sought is -0.3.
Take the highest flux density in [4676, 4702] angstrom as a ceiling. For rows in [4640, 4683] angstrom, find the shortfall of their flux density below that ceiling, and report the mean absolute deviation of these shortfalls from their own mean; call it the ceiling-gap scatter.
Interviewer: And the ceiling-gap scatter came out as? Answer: 0.310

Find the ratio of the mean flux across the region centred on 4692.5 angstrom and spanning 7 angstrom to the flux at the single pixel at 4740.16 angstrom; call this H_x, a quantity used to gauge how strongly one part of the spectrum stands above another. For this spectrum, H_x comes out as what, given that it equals 1.01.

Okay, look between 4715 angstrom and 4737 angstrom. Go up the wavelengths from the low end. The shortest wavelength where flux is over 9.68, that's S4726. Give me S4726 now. 4716.21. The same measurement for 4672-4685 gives 4672.97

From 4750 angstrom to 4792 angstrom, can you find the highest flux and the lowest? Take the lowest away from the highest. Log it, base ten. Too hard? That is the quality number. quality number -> 0.13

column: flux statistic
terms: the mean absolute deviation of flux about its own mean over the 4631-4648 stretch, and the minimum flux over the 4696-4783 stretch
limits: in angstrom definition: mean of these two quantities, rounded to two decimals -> 4.21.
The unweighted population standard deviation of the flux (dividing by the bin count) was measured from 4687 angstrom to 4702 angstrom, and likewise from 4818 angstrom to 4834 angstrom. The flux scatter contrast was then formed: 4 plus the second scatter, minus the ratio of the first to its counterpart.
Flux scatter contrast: -1.32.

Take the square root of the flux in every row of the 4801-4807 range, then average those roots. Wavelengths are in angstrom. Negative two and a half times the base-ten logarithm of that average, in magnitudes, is -1.27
